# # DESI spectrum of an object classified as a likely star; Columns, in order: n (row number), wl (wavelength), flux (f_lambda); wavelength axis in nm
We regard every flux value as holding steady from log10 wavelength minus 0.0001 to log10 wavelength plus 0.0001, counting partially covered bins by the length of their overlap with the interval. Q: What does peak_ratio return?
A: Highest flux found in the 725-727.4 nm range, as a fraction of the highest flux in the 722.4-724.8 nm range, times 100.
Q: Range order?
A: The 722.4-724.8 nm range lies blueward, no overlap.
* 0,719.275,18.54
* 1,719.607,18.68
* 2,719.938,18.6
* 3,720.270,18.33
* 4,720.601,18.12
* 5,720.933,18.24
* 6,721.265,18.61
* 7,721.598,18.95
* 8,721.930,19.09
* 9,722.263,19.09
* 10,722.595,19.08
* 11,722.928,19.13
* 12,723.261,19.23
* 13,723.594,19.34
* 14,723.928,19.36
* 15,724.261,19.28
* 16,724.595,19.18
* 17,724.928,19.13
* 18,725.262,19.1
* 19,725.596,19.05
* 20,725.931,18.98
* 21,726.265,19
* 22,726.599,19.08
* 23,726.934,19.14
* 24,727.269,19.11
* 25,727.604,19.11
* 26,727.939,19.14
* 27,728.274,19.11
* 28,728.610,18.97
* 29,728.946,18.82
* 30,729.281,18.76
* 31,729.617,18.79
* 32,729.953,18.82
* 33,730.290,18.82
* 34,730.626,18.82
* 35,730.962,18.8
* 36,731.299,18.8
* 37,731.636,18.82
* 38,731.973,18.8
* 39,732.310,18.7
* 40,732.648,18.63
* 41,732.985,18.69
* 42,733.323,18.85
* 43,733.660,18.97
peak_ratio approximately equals 99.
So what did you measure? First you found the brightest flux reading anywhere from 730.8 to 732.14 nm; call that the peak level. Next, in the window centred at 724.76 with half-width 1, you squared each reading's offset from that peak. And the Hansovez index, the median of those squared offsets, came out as 0.11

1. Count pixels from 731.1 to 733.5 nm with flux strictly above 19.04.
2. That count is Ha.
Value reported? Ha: 0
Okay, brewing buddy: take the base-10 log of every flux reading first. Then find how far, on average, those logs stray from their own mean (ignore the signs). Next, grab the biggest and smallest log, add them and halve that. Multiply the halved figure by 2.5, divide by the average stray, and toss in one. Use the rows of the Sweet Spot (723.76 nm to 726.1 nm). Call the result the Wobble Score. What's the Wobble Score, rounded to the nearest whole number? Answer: 1388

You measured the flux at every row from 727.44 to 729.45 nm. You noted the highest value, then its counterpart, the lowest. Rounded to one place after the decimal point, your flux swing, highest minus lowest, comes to 0.4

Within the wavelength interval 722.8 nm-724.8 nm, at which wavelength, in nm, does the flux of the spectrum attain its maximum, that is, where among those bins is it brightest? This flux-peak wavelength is 723.928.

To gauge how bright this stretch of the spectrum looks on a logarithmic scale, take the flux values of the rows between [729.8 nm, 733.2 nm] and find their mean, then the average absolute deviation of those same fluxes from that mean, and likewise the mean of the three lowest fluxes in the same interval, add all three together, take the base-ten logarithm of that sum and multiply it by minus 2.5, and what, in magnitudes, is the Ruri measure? -3.935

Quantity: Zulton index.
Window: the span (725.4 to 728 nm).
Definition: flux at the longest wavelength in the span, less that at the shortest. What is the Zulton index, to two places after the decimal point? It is 0.09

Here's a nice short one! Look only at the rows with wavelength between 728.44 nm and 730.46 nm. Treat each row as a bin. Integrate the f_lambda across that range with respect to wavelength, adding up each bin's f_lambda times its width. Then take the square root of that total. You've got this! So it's 6.2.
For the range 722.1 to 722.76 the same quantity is 3.6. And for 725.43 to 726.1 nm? 3.6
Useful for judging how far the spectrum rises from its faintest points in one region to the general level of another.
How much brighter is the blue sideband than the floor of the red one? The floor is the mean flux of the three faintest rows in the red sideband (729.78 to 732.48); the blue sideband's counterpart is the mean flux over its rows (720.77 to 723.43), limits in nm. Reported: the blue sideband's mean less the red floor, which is 0.16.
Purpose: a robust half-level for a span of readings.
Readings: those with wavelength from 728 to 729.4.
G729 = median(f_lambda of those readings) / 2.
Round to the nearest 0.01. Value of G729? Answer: 9.45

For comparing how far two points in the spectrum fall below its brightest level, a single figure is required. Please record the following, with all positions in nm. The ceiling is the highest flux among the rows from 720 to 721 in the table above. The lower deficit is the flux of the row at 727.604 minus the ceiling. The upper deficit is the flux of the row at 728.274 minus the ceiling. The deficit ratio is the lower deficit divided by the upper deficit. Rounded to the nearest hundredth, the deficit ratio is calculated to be 1.00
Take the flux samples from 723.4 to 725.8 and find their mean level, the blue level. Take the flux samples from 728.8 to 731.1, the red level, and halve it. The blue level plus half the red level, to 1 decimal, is 28.6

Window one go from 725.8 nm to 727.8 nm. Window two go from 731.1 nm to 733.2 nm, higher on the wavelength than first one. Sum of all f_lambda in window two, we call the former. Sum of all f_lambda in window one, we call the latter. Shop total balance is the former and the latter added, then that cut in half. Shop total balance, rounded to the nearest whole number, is 113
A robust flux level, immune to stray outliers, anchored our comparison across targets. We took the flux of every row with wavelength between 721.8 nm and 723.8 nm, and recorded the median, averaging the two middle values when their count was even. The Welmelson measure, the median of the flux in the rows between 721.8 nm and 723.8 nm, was 19.11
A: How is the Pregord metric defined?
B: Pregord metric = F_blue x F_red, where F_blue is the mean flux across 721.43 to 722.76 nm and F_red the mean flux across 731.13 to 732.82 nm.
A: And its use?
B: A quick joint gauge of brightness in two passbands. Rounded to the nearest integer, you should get 357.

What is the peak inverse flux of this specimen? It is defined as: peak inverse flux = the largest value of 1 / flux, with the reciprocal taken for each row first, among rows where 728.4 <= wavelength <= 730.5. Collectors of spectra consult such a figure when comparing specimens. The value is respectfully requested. 0.0533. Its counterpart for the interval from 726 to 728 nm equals 0.0526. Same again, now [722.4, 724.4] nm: 0.0524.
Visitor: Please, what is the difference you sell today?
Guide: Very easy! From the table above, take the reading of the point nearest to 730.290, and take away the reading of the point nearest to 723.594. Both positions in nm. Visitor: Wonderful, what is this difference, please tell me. -0.5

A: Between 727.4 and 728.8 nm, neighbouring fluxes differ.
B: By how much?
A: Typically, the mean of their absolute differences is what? 0.07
